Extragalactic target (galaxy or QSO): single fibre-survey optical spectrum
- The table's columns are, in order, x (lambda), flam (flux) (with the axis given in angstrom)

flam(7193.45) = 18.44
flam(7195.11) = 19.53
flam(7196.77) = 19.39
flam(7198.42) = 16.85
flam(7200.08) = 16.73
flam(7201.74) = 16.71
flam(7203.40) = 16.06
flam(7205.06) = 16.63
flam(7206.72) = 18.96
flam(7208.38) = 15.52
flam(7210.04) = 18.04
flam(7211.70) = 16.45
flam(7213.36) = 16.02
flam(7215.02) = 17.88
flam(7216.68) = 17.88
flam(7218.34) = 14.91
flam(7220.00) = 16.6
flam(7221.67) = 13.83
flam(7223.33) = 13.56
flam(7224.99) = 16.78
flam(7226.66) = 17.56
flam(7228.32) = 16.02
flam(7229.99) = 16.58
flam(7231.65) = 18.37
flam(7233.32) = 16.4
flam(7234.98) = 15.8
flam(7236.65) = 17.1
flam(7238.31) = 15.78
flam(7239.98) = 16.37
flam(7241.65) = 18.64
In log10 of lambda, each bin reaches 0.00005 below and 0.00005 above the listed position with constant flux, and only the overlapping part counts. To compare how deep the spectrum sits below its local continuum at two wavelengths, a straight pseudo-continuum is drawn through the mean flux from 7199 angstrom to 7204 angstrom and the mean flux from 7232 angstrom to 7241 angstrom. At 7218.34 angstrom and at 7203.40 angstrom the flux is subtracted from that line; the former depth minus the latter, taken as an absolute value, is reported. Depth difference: 1.1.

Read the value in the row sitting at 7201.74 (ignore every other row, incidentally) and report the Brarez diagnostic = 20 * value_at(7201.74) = 334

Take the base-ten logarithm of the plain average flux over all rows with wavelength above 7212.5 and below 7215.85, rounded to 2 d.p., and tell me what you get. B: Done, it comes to 1.23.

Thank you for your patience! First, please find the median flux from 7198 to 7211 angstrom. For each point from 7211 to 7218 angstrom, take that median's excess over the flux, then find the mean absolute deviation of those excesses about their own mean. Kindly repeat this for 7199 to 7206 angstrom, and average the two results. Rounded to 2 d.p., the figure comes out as 0.53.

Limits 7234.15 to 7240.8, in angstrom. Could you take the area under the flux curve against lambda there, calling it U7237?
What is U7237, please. 108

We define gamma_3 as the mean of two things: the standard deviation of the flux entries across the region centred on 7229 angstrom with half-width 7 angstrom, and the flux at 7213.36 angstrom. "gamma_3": 8.7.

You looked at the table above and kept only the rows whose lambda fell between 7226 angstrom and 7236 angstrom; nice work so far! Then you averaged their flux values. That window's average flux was 16.8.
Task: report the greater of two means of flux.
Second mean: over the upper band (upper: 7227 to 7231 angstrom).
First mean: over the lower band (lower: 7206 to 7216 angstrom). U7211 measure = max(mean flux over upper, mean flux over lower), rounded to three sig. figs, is 17.1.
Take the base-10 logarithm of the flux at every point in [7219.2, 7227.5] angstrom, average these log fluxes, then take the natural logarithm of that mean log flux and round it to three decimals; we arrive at 0.176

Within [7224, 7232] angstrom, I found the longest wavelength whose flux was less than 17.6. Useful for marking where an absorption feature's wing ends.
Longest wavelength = 7229.99 angstrom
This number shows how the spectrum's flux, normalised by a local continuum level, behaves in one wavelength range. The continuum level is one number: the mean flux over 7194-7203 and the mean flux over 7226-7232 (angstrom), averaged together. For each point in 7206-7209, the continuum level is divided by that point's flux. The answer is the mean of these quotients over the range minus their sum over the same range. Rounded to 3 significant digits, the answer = -1.02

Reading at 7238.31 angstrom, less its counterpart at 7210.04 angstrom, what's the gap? -2.3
